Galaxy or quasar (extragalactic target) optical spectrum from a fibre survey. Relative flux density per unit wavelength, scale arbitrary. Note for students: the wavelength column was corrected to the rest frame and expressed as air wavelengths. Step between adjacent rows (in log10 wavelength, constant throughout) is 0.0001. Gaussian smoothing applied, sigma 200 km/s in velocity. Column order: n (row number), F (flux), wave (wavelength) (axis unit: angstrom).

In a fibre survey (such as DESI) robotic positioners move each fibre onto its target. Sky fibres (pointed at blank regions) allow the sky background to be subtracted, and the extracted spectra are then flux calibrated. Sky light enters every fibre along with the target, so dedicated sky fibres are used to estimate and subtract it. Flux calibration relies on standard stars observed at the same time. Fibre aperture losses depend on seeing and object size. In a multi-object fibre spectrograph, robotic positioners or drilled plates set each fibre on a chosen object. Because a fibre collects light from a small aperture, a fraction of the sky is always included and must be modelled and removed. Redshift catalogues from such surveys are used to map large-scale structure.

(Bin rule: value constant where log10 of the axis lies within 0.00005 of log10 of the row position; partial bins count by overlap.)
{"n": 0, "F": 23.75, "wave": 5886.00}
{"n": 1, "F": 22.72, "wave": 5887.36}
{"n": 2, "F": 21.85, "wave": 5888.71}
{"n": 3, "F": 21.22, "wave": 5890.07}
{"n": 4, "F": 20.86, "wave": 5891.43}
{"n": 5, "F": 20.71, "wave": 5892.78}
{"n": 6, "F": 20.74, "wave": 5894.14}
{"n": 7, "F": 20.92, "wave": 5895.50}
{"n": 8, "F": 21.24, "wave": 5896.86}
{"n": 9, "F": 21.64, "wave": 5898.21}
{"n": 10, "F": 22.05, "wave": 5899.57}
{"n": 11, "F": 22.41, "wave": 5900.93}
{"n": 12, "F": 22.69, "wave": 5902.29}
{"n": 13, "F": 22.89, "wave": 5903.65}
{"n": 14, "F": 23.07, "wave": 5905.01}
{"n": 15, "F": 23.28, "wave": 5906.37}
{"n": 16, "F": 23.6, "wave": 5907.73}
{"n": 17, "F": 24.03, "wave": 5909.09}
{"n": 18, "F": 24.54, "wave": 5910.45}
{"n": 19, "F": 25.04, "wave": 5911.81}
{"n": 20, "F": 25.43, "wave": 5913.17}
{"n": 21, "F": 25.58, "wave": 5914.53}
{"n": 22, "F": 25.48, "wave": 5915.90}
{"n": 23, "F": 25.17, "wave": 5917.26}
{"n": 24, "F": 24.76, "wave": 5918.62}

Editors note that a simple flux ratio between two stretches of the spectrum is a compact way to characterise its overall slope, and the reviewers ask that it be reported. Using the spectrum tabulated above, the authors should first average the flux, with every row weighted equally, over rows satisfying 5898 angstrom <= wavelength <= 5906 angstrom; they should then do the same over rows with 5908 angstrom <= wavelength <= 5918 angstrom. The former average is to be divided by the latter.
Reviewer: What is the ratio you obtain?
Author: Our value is 0.90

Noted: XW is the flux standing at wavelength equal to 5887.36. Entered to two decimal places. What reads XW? 22.72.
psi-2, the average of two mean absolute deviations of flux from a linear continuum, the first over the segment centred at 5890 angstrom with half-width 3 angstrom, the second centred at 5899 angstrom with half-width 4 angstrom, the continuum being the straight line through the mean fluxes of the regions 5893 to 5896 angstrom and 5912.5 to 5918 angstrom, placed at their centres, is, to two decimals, 0.91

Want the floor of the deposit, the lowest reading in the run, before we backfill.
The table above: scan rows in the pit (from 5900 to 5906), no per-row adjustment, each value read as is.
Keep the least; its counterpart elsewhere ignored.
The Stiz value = 22.41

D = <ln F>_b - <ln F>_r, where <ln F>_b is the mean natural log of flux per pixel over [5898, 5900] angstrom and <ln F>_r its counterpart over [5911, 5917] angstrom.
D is -0.15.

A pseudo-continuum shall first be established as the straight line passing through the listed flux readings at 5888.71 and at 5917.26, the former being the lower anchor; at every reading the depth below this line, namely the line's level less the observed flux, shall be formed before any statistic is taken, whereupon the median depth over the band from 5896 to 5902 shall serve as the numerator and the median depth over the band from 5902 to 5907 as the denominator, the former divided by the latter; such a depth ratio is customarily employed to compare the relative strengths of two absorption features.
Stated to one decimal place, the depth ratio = 1.7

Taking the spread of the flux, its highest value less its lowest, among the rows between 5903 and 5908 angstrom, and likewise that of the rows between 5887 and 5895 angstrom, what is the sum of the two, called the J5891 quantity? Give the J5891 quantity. 2.7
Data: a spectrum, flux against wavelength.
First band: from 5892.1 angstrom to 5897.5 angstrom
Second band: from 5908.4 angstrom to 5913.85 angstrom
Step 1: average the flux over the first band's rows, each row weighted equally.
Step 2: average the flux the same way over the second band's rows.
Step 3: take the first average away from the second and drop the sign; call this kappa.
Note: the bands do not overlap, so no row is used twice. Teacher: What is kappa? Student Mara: 3.9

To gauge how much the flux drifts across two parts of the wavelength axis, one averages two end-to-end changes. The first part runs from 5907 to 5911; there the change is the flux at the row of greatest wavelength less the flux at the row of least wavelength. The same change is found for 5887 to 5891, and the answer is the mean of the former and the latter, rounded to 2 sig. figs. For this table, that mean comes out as -0.28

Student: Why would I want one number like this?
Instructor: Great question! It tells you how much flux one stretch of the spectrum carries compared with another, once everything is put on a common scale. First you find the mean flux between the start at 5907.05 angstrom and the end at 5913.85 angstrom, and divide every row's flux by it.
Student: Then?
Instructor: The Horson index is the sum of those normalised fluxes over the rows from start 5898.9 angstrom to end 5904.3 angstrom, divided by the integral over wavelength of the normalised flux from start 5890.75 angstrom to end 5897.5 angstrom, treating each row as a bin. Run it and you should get 0.6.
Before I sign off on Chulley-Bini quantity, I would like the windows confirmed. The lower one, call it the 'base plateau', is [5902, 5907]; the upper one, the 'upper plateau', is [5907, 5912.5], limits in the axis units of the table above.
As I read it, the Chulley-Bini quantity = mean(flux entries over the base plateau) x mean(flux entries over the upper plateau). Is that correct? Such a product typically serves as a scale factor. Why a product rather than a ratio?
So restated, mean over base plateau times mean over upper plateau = 559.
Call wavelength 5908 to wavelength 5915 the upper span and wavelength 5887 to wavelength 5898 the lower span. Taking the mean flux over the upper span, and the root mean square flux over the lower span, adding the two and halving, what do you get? 23.1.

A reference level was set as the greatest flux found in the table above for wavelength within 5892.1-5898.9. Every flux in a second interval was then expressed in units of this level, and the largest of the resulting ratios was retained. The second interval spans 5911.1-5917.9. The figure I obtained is 1.18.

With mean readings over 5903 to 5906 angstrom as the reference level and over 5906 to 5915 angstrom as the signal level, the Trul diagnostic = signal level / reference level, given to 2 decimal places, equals 1.07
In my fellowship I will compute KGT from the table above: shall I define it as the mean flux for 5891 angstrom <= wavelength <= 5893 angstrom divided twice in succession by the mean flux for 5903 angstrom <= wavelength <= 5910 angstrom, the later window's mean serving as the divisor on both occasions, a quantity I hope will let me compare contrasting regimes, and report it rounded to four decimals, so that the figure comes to 0.0380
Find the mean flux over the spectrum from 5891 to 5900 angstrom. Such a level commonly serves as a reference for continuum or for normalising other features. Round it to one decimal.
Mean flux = 21.2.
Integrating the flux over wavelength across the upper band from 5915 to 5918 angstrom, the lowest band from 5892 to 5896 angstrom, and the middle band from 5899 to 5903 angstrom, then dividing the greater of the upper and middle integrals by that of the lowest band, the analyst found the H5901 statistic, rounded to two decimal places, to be 1.08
